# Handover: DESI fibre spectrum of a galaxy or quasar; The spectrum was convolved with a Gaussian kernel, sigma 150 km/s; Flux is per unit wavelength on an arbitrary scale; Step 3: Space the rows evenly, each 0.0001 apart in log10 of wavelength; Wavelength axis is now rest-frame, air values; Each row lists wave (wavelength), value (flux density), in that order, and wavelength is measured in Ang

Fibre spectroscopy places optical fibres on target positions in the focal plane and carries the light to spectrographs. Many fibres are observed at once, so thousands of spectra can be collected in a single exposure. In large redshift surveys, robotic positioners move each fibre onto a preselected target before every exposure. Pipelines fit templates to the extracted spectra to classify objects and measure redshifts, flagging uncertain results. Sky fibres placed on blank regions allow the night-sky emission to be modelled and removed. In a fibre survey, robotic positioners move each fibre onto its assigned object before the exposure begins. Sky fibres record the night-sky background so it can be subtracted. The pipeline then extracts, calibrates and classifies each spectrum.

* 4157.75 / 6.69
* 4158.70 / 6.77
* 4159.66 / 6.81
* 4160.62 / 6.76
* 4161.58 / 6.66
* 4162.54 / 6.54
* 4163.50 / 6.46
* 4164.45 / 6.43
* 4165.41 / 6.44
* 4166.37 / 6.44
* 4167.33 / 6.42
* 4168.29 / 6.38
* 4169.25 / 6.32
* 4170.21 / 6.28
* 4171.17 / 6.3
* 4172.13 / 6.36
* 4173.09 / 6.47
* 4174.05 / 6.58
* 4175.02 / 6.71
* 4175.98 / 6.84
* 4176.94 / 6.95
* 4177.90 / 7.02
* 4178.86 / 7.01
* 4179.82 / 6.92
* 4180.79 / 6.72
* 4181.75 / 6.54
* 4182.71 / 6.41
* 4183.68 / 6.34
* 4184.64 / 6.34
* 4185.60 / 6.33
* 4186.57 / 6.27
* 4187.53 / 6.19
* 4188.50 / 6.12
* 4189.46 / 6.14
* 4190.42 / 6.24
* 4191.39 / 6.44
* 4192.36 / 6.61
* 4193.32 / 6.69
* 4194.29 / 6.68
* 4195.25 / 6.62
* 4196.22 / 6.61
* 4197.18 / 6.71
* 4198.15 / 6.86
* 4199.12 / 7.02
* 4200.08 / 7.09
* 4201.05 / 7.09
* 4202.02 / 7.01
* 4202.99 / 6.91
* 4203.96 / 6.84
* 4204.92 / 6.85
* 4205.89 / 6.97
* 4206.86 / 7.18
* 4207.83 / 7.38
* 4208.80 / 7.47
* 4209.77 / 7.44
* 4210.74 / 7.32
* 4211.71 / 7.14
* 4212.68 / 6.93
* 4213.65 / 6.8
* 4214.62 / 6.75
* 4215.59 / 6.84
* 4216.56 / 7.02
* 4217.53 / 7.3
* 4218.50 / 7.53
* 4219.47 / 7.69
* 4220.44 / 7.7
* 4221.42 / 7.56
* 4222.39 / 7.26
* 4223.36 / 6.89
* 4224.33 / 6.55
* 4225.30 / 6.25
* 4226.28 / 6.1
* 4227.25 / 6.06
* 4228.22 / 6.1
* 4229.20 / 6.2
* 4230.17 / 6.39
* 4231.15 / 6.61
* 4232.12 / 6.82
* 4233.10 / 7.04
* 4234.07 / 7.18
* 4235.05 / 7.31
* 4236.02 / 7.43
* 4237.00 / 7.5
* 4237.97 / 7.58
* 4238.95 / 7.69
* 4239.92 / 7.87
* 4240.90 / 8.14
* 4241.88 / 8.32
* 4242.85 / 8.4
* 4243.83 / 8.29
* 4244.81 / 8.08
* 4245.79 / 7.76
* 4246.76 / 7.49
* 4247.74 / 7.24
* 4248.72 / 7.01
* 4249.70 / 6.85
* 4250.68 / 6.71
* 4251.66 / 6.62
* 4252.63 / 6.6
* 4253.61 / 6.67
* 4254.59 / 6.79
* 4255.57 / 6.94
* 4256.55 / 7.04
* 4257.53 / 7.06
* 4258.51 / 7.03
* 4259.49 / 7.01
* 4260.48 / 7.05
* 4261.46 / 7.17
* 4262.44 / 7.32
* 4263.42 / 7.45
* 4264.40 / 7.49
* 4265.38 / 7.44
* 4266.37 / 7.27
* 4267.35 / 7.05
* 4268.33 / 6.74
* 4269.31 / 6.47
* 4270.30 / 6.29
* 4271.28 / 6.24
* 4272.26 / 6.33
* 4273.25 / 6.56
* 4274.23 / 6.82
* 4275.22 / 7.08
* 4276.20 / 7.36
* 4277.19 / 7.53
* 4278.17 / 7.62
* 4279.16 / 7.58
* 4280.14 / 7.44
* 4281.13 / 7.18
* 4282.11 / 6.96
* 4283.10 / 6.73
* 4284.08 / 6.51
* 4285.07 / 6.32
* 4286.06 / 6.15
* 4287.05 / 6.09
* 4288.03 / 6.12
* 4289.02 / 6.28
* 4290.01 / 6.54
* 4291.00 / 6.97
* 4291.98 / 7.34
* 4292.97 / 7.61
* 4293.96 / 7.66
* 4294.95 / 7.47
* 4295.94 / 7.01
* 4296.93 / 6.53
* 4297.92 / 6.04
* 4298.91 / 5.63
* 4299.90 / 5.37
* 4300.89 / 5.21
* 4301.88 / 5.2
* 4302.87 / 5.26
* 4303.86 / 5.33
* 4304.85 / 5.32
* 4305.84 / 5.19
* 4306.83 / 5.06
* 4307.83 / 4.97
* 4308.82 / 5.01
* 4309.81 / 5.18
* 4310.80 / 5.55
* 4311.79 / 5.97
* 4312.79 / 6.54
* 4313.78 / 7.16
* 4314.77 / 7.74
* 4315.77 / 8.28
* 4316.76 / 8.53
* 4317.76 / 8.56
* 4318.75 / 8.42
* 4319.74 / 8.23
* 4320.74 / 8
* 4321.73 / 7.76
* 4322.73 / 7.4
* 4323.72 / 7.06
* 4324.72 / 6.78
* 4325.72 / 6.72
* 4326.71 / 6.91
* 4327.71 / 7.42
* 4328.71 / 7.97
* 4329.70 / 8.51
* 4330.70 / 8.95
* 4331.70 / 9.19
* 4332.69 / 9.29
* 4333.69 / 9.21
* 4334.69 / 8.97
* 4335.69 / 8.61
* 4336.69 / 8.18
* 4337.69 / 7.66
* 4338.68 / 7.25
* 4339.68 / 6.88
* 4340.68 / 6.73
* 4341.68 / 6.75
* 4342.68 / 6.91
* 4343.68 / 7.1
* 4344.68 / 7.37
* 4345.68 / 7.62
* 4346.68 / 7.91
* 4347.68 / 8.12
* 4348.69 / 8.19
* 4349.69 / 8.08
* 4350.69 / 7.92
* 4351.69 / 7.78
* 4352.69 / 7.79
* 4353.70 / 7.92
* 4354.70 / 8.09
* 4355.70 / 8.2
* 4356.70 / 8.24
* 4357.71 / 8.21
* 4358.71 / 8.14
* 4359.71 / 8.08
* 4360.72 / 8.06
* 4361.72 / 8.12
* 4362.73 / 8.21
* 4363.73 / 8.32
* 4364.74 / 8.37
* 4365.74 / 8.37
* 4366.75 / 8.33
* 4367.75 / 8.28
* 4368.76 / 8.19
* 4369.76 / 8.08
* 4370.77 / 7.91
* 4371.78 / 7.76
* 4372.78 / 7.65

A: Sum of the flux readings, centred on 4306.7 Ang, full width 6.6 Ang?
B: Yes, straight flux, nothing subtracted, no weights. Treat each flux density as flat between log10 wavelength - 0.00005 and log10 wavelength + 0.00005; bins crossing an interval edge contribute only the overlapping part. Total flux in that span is 36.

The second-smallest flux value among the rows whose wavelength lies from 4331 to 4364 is 6.75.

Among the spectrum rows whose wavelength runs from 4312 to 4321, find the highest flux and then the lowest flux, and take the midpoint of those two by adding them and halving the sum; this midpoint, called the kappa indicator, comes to 7.55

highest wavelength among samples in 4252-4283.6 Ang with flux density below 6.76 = 4283.10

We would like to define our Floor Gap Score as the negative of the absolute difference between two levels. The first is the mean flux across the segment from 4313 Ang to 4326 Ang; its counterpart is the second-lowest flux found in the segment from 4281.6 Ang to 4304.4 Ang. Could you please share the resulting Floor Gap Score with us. -2.5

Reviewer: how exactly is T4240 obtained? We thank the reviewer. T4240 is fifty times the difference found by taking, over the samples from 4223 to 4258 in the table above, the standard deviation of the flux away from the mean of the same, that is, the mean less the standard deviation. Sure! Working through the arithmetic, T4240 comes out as 322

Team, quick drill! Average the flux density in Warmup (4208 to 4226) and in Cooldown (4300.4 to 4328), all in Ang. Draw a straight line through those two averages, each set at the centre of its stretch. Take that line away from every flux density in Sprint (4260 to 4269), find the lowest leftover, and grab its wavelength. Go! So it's 4268.33 Ang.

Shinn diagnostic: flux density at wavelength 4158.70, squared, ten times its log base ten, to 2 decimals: 16.61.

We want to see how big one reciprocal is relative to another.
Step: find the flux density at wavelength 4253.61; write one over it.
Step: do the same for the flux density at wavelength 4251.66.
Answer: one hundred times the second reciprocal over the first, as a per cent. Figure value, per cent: 101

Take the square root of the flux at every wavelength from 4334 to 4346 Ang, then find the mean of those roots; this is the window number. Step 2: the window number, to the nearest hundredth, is 2.74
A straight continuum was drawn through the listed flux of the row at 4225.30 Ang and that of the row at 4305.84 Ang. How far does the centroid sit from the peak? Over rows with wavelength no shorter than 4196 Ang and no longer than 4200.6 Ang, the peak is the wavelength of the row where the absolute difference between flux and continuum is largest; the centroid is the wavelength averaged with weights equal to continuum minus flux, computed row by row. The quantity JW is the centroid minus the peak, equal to -0.9 Ang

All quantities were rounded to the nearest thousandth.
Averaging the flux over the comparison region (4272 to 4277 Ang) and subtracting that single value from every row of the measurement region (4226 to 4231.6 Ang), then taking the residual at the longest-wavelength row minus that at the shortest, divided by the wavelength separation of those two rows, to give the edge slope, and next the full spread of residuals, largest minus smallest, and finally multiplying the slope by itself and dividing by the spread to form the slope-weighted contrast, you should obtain 0.020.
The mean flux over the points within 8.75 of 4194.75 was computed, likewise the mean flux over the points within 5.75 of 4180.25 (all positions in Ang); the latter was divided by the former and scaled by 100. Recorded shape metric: 101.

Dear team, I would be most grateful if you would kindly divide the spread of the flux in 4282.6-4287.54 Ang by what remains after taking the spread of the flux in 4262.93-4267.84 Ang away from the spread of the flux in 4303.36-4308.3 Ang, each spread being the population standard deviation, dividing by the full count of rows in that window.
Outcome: -11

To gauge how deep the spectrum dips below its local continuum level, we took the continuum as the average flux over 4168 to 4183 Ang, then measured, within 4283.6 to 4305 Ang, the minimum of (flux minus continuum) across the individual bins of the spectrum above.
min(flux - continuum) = -1.4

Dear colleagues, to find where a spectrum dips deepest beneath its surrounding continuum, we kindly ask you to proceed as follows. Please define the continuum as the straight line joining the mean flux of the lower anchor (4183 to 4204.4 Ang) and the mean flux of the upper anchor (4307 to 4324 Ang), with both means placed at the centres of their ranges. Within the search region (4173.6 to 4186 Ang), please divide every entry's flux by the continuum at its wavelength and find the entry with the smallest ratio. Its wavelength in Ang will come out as 4185.60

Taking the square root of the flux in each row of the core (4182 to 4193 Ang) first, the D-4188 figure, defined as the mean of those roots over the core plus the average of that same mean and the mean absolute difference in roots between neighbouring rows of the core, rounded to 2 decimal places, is 3.78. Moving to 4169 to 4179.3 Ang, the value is 3.87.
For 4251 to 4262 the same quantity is 3.95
